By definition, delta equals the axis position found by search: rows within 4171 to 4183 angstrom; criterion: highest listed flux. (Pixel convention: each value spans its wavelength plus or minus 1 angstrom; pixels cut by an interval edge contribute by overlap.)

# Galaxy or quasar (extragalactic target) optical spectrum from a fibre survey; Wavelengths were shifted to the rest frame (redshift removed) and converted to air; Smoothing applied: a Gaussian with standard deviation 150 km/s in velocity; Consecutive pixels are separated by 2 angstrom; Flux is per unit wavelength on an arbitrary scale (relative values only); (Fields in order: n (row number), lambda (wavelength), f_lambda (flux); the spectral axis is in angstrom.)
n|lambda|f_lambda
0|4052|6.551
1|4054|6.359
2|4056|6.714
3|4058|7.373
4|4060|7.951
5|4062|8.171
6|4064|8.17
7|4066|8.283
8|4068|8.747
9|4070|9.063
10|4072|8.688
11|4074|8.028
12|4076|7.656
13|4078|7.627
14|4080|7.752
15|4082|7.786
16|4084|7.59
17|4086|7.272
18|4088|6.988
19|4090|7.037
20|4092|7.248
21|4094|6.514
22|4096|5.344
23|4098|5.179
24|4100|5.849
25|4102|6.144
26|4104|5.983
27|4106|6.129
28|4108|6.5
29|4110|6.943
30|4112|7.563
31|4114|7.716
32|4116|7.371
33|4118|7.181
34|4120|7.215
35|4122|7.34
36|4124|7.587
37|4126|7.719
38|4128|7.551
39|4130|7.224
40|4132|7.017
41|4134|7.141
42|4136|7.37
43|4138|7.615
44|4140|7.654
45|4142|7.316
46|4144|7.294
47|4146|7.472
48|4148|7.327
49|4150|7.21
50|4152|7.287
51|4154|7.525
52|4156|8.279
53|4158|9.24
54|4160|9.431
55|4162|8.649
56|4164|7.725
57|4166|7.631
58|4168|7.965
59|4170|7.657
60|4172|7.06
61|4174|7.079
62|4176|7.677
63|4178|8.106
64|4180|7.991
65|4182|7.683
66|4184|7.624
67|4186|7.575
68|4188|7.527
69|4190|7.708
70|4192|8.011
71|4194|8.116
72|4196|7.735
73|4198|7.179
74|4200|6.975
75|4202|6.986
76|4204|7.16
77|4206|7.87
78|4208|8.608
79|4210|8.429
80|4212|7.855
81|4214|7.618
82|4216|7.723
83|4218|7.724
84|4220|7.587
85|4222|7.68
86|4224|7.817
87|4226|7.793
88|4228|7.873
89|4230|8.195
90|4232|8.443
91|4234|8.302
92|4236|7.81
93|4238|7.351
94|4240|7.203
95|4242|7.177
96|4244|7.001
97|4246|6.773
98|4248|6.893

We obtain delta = 4178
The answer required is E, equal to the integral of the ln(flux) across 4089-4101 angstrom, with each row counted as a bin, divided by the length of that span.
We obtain 1.82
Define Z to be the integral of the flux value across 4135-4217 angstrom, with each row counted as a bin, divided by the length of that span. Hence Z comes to 7.73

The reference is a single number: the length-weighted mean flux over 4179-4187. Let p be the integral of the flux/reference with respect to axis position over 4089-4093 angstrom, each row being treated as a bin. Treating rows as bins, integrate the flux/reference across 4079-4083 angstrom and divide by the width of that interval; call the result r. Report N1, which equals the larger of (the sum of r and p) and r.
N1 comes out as 4.71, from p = 3.70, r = 1.01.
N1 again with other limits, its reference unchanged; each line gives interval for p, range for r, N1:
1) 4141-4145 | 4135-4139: 4.76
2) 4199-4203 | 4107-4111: 4.49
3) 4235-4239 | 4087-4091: 4.84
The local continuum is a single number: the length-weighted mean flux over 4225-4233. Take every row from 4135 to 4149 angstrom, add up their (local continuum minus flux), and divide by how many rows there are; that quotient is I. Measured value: 0.6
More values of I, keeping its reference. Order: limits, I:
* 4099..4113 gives 1.6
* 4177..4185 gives 0.2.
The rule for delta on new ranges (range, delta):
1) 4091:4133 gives 4126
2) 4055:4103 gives 4070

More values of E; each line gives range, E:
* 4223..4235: 2.09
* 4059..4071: 2.13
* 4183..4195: 2.05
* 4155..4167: 2.14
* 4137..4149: 2.01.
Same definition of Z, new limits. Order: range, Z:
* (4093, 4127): 6.72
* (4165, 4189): 7.63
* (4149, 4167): 8.11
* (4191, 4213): 7.72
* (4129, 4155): 7.34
